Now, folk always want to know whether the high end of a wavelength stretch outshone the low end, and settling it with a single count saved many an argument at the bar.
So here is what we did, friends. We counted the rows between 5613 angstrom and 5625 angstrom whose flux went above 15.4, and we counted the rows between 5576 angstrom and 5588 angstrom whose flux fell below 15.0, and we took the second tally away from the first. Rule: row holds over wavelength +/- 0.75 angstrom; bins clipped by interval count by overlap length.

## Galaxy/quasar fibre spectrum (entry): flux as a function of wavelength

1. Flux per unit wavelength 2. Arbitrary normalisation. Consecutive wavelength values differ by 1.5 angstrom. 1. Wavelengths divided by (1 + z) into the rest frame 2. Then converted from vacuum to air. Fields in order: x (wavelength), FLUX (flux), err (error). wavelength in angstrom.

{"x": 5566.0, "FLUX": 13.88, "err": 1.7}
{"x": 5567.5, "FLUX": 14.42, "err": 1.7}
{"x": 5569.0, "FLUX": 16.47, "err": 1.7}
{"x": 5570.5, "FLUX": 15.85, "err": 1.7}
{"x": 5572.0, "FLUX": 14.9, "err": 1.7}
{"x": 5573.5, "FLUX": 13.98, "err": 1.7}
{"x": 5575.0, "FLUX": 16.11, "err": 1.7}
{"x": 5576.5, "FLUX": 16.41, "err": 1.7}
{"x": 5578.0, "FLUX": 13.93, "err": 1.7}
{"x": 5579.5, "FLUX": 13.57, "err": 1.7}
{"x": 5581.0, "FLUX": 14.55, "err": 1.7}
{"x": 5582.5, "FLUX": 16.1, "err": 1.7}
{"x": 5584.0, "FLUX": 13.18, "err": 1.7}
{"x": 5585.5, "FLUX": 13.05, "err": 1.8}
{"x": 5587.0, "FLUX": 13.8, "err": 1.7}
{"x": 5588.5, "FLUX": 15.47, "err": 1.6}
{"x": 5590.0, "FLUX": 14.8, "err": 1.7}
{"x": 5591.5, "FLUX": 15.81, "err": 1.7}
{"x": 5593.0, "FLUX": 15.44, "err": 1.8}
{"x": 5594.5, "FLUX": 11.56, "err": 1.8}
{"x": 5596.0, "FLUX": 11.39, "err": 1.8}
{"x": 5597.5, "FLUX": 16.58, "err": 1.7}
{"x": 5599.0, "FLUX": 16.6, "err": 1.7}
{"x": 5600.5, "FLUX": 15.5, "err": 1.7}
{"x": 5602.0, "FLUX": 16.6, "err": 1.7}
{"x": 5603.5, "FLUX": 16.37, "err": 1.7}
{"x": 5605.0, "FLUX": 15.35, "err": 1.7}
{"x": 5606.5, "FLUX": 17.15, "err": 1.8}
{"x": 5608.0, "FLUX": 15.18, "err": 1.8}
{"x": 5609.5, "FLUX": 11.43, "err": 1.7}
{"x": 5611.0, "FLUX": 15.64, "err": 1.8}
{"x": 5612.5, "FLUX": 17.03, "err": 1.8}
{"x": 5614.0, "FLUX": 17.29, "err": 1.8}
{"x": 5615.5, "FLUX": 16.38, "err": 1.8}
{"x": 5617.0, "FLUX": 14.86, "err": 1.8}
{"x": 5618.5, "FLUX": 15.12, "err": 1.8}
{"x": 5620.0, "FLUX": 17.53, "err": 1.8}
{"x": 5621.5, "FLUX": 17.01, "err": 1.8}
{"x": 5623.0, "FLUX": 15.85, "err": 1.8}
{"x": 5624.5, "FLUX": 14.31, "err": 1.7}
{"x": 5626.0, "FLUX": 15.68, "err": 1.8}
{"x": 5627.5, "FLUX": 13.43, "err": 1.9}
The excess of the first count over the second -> -1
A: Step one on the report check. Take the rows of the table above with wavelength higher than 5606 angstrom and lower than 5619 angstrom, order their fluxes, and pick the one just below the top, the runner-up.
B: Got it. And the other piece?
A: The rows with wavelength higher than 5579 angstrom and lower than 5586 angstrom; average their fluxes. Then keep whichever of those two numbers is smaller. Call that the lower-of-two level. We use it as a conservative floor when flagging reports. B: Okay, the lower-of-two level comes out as 14.1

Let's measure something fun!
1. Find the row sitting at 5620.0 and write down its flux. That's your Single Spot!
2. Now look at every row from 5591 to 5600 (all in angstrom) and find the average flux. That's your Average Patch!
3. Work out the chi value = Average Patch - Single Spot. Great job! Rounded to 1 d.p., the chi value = -3.0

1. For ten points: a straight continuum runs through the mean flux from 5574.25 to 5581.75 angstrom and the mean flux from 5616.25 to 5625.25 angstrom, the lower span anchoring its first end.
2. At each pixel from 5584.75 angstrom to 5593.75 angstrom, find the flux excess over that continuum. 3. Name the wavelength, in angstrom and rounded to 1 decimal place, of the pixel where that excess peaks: 5591.5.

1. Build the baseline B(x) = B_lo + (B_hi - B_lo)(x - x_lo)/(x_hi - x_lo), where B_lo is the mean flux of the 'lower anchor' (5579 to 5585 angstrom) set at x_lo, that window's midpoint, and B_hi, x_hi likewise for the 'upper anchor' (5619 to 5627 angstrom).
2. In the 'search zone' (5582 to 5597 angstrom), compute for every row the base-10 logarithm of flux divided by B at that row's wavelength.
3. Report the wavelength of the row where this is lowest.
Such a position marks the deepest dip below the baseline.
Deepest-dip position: 5596.0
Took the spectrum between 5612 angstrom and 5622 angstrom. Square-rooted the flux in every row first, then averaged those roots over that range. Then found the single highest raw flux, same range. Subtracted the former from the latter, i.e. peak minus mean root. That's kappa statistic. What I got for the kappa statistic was 13.5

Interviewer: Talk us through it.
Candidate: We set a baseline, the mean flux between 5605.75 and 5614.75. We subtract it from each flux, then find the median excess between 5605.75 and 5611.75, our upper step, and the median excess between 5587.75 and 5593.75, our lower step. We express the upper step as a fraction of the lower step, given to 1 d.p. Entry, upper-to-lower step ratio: 1.3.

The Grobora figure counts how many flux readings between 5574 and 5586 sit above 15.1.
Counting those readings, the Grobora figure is 3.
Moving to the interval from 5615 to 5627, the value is 6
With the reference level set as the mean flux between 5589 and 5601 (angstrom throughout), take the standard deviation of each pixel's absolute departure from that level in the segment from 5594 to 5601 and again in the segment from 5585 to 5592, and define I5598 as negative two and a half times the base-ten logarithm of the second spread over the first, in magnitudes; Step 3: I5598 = 0.66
